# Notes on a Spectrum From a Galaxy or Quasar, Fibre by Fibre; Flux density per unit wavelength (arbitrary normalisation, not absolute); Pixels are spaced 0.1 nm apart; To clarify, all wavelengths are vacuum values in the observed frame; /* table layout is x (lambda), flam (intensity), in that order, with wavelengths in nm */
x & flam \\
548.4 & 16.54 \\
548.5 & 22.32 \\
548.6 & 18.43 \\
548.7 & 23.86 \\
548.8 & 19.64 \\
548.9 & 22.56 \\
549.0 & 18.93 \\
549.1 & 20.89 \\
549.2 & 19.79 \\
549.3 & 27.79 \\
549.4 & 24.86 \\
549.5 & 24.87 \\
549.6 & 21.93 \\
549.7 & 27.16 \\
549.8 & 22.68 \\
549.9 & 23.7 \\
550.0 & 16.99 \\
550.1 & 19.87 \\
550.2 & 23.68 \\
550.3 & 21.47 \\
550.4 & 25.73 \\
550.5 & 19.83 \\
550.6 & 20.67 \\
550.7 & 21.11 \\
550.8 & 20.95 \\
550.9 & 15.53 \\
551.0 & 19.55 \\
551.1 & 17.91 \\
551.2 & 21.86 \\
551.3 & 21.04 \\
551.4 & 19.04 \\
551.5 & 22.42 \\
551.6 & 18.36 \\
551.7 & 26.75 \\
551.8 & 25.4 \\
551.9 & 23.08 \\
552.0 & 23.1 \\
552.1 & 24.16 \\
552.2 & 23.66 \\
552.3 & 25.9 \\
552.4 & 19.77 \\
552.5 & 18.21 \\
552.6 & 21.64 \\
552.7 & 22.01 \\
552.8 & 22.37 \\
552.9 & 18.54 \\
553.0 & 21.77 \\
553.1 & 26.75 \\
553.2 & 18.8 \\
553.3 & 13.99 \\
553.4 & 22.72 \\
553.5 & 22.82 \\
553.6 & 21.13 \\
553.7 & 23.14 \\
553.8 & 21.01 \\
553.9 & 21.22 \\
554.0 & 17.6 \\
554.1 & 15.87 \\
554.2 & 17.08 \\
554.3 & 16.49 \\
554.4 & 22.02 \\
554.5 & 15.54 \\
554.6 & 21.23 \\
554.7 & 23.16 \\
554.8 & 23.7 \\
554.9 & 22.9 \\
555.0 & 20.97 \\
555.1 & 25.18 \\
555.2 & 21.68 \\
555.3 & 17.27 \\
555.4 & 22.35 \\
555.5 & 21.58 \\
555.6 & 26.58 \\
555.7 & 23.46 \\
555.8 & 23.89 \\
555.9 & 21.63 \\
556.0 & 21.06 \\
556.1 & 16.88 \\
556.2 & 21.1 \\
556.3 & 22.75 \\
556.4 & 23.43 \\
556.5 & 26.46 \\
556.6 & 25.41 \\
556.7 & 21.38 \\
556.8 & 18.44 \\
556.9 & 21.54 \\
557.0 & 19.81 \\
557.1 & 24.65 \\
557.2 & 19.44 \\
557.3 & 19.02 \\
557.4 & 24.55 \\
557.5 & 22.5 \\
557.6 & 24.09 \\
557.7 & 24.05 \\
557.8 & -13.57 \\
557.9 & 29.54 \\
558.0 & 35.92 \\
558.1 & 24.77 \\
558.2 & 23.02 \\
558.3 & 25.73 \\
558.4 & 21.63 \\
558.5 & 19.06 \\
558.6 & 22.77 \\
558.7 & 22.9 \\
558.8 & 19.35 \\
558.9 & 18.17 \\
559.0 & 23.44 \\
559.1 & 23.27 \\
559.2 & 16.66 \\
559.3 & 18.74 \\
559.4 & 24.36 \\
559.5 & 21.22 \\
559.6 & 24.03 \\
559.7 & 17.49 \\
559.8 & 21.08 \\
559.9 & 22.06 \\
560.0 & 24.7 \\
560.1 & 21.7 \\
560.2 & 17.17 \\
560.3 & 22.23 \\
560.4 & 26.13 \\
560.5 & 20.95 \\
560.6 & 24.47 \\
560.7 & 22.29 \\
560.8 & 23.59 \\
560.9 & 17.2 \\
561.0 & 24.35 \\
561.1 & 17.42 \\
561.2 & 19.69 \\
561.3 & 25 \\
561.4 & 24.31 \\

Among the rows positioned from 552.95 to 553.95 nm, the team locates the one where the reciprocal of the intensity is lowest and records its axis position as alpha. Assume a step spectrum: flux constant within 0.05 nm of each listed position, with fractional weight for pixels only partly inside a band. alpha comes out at 553.1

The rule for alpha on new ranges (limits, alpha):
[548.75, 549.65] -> 549.3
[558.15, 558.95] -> 558.3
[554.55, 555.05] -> 554.8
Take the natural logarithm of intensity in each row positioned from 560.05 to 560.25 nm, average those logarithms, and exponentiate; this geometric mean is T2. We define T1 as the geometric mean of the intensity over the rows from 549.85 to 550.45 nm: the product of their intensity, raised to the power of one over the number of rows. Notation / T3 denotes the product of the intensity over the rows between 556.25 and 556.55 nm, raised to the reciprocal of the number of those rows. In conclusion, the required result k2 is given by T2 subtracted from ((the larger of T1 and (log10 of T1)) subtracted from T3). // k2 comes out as -17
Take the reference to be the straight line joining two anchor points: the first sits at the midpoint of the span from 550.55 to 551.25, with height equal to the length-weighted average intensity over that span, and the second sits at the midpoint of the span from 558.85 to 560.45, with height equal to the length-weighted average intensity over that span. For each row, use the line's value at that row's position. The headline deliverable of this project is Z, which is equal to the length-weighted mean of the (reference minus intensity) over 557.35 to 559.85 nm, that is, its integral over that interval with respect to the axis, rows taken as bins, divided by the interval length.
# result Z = -0.2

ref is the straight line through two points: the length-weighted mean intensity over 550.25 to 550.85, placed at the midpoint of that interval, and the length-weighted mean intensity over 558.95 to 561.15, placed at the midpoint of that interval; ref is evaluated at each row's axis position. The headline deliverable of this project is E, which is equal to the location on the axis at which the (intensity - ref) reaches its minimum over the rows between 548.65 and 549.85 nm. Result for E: 549.0 nm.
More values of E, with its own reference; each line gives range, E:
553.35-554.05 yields 554.0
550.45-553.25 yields 550.9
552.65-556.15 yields 553.3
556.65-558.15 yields 557.8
